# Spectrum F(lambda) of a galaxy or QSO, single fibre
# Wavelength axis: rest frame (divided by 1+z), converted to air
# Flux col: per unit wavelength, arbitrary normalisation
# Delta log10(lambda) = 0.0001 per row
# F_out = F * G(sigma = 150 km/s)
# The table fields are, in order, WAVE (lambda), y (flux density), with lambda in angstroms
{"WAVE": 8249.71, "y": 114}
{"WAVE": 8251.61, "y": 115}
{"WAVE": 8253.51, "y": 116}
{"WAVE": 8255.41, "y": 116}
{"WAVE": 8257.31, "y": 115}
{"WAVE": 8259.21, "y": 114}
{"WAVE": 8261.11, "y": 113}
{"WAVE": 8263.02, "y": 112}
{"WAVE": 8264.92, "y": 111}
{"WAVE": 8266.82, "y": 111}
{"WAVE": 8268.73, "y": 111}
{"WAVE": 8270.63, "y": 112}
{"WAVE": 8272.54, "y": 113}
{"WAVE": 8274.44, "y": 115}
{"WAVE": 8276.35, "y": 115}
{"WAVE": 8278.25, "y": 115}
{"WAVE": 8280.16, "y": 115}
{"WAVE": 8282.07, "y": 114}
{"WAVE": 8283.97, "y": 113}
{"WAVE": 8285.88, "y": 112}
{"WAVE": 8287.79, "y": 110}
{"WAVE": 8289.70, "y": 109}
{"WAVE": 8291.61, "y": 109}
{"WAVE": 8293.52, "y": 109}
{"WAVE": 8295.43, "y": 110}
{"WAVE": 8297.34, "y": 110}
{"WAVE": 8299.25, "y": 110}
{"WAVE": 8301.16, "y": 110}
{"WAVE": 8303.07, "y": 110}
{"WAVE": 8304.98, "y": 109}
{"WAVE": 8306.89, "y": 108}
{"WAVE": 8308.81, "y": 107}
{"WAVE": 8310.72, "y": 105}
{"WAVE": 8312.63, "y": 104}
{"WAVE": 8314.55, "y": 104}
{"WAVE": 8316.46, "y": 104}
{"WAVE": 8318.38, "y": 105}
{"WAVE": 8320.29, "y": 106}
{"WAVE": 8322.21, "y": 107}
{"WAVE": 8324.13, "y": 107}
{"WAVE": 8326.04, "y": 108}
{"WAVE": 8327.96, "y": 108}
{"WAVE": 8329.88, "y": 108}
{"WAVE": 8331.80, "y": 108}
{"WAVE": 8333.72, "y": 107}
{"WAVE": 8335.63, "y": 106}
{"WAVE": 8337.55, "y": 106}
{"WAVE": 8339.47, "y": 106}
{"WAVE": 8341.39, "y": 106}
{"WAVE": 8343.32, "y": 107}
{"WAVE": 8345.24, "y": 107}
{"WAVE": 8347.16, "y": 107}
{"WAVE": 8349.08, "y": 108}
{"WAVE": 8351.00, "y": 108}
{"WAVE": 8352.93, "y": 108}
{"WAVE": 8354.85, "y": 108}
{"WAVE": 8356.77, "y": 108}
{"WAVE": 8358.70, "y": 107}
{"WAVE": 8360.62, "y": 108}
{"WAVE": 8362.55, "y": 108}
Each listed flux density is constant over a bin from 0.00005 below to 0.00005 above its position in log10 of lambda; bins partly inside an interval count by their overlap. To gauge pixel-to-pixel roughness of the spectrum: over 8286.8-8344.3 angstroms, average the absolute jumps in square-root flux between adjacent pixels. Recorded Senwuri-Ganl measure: 0.025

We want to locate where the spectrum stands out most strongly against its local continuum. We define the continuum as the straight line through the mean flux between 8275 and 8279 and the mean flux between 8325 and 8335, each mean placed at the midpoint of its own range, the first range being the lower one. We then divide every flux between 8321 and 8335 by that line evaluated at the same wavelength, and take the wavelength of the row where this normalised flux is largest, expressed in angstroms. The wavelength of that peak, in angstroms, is 8331.80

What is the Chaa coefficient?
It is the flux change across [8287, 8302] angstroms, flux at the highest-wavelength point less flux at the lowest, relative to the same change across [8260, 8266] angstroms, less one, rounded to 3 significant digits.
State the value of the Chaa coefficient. -1.00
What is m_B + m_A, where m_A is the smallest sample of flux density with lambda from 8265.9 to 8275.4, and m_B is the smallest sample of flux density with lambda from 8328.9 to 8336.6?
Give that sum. 217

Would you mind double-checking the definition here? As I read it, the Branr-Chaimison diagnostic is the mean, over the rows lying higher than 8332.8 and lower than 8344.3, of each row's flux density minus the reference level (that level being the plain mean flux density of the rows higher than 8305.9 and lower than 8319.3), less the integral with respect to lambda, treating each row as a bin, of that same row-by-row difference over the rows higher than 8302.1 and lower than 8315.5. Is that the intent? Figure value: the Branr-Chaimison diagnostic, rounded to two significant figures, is -18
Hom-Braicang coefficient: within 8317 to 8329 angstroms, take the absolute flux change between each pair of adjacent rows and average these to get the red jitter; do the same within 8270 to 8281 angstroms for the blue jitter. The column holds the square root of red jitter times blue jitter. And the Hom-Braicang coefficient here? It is 0.60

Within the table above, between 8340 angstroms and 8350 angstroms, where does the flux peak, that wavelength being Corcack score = 8349.08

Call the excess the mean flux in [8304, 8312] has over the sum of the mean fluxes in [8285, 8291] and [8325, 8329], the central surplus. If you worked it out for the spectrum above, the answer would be -111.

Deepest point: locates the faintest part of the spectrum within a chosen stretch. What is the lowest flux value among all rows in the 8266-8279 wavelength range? 111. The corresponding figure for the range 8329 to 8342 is 106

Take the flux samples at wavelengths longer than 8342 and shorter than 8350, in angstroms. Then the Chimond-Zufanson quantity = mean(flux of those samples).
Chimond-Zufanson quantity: 107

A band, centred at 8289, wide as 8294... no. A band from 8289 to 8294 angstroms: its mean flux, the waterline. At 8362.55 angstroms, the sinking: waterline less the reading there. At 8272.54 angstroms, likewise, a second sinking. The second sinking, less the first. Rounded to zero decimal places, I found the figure -5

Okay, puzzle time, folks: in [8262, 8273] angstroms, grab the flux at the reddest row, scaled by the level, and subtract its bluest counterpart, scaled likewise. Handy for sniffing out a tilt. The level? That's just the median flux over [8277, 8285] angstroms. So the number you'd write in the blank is 0.009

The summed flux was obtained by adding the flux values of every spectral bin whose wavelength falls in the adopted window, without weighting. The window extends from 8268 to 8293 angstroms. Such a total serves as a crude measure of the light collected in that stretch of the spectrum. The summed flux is 1463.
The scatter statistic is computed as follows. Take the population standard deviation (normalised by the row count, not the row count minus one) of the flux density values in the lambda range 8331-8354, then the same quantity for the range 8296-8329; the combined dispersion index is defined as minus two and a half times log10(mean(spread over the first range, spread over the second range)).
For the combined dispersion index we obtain -0.43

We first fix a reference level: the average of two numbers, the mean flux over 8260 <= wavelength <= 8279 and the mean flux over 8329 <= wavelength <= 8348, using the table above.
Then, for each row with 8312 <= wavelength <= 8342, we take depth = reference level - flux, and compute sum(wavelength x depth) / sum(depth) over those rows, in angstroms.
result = 8325.3 angstroms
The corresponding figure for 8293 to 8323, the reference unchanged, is 8314.7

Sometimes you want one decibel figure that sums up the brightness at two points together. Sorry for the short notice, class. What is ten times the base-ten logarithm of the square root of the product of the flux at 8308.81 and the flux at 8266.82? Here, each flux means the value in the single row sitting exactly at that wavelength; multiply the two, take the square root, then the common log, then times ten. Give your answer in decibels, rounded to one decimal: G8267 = 20.4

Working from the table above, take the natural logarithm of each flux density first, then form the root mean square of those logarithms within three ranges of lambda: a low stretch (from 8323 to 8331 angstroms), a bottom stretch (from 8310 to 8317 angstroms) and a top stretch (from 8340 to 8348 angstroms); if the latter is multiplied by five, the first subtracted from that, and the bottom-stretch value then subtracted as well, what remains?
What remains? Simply 14.0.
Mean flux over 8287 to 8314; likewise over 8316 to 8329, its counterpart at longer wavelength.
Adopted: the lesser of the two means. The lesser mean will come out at 106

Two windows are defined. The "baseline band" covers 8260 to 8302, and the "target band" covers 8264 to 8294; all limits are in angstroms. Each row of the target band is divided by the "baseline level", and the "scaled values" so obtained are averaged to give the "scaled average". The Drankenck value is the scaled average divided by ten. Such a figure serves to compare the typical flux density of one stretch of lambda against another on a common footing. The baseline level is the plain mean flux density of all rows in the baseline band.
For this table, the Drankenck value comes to 0.100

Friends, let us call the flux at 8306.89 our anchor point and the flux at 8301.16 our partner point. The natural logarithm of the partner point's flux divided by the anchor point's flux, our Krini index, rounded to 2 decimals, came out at 0.02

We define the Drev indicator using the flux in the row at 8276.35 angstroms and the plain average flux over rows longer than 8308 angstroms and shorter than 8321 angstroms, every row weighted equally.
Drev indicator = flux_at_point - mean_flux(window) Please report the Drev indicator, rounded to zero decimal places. 10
